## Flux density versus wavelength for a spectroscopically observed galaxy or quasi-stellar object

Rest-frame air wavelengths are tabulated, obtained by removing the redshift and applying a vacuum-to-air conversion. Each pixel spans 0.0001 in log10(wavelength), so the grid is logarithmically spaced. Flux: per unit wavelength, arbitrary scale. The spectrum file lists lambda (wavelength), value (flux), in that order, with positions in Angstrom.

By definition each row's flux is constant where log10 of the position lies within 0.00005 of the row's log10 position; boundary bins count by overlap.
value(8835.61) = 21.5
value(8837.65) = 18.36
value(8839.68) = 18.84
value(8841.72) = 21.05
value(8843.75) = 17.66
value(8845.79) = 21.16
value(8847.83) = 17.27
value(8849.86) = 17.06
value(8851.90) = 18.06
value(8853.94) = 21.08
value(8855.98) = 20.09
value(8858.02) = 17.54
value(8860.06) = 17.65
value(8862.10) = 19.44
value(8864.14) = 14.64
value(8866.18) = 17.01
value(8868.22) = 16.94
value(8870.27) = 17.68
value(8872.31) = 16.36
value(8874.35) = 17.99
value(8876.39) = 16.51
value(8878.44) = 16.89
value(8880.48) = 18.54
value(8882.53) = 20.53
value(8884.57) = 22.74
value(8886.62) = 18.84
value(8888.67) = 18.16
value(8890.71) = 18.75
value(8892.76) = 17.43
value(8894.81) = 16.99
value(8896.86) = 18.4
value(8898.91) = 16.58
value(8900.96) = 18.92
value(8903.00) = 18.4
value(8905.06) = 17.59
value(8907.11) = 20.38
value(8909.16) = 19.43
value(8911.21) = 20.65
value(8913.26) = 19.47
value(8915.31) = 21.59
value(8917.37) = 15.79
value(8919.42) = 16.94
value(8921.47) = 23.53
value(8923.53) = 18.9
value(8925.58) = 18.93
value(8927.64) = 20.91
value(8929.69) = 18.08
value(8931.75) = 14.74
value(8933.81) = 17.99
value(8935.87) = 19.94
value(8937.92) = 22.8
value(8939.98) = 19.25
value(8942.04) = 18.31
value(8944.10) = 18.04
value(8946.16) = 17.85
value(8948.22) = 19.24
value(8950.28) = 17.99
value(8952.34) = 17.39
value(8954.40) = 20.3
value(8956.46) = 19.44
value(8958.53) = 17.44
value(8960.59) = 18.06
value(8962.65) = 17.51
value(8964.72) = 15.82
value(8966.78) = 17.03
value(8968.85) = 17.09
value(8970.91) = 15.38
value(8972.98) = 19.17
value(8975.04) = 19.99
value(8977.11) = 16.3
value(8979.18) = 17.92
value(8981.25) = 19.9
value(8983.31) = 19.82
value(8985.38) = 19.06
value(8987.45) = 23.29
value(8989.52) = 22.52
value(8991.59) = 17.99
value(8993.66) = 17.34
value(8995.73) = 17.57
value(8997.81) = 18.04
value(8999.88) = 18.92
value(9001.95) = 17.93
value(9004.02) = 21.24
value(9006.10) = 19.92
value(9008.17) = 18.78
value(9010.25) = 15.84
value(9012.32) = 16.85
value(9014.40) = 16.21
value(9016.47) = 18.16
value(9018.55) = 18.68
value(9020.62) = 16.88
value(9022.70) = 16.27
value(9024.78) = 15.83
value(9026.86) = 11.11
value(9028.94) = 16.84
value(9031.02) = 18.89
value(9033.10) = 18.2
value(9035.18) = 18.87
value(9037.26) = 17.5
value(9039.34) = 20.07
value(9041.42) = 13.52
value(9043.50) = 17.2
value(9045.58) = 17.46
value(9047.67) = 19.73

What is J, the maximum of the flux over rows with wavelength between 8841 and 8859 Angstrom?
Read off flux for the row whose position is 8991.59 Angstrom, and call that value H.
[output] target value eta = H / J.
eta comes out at 0.85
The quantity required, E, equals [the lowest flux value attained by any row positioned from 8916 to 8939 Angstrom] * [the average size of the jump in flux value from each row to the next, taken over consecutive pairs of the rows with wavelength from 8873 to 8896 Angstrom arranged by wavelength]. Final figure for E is 22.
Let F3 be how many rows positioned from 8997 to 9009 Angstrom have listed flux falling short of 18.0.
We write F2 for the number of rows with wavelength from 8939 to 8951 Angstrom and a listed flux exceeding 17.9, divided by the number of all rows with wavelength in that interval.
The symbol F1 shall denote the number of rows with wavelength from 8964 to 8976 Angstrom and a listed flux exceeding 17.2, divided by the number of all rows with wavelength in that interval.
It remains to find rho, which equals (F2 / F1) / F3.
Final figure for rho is 2.5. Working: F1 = 0.3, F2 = 0.83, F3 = 1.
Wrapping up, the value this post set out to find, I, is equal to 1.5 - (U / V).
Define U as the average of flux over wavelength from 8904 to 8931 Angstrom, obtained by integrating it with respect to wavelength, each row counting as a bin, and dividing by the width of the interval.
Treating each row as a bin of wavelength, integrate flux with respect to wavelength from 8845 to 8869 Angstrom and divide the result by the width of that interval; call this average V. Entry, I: 0.43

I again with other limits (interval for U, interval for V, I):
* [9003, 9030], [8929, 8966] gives 0.57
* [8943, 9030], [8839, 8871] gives 0.52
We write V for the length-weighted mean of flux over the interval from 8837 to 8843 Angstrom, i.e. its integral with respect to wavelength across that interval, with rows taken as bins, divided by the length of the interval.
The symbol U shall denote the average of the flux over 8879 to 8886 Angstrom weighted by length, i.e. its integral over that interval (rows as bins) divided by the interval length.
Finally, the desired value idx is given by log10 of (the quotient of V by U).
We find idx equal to -0.018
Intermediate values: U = 20.3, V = 19.4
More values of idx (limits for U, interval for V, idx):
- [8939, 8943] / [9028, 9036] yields -0.014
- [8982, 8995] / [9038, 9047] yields -0.065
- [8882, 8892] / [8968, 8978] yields -0.049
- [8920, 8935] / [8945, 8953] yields -0.019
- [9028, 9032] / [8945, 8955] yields 0.014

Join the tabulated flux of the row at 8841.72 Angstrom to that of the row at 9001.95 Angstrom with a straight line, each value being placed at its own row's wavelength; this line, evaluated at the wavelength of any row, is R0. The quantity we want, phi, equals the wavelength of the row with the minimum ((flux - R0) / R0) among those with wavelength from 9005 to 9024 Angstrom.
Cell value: 9010.25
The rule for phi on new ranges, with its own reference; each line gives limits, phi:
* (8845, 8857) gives 8849.86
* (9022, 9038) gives 9026.86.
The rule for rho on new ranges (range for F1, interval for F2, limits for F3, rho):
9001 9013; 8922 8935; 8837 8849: 0.6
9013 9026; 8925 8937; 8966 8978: 0.6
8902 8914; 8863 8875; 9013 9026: 0.0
